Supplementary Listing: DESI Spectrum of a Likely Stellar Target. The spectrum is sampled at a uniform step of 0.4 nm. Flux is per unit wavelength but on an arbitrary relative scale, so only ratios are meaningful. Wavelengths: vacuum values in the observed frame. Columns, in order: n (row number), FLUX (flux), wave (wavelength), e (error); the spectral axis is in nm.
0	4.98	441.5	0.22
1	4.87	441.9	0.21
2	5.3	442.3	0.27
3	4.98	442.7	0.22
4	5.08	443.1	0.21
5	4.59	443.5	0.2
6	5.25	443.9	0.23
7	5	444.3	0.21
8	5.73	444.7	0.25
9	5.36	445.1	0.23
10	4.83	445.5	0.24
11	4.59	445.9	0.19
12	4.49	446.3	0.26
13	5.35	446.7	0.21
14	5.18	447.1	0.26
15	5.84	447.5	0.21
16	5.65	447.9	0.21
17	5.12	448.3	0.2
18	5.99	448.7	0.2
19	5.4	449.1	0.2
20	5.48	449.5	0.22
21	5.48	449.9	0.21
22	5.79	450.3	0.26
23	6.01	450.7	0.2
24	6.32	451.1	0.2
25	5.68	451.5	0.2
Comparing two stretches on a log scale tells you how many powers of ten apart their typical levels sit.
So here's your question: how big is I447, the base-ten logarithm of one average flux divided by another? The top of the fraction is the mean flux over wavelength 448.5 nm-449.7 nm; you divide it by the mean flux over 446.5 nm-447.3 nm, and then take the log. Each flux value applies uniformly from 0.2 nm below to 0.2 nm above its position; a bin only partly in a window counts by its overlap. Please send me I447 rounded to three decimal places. 0.029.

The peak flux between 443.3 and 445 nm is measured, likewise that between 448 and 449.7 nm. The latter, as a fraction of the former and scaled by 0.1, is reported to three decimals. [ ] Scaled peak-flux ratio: 0.105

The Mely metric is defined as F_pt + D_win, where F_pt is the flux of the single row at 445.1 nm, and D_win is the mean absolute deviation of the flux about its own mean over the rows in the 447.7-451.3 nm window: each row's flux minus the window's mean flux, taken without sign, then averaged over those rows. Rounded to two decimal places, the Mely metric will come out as 5.66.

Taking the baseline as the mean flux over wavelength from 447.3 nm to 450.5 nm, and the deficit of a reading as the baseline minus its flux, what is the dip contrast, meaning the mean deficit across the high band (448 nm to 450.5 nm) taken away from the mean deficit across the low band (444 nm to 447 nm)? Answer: 0.5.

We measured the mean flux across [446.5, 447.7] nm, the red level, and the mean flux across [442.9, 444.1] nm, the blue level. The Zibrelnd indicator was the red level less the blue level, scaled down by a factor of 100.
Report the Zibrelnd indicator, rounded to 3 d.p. 0.005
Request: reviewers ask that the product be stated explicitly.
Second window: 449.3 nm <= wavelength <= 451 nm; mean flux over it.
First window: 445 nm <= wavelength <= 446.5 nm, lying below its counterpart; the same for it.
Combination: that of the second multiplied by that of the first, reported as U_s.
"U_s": 27.4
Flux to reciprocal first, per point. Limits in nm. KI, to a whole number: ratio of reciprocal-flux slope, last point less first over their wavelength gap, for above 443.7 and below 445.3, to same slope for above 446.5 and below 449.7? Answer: 2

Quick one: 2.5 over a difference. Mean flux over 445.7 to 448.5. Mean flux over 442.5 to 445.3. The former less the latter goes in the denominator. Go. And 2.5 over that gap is 76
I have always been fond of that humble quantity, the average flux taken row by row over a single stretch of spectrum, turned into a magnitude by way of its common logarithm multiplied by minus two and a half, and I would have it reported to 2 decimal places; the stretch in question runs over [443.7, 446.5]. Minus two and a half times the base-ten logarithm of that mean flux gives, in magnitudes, -1.76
